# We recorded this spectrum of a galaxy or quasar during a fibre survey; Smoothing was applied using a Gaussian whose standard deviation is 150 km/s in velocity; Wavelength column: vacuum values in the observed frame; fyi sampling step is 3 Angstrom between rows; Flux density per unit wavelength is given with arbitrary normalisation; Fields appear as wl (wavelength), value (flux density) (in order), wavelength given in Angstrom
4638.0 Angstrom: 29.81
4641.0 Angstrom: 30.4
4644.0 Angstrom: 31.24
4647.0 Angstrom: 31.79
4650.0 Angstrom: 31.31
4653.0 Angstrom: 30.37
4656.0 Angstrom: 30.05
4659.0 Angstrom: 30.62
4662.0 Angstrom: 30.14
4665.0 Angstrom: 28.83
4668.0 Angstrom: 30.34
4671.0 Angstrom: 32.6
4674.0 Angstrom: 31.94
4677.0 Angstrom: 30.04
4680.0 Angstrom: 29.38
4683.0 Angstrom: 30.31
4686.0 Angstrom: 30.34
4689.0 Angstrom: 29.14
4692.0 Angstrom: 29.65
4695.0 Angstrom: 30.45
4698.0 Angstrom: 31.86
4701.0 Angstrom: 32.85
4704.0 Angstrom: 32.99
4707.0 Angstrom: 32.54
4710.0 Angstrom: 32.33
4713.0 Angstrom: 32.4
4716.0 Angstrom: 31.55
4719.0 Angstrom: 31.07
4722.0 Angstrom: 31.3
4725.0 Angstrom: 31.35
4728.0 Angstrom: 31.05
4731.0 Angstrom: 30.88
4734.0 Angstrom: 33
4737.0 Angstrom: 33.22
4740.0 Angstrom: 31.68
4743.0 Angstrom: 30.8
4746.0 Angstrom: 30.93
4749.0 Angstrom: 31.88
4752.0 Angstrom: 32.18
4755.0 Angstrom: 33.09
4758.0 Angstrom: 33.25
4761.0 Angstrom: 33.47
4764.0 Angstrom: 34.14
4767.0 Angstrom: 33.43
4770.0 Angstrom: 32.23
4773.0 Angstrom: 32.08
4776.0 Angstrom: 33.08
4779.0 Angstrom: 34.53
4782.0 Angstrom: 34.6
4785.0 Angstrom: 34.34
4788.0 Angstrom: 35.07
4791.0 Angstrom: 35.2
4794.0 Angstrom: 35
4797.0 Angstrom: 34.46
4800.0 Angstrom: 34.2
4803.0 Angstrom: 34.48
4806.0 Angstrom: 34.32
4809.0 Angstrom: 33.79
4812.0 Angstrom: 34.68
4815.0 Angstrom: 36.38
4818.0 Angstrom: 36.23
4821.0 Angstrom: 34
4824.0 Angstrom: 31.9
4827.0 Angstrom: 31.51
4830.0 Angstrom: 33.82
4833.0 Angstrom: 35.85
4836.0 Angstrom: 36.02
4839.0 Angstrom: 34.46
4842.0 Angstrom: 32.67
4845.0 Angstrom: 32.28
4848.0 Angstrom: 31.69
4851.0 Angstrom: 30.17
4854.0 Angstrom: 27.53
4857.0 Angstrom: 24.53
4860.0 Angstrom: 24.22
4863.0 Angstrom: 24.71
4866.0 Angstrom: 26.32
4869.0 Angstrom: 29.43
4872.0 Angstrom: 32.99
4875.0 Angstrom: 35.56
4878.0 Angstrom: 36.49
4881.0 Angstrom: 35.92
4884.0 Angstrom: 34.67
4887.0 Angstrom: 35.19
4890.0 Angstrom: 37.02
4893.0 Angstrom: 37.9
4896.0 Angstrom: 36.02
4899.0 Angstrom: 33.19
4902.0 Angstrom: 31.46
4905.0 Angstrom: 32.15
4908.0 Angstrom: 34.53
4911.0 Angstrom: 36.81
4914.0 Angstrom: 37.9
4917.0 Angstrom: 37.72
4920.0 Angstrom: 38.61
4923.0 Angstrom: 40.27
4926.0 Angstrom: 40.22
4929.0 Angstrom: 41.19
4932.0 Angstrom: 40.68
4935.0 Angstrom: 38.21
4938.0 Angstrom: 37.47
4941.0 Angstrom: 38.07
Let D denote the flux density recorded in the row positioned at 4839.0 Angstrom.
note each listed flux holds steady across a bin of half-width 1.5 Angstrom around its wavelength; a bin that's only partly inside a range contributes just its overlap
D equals 34.46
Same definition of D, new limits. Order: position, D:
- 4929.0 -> 41.19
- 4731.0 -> 30.88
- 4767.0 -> 33.43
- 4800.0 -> 34.2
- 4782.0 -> 34.6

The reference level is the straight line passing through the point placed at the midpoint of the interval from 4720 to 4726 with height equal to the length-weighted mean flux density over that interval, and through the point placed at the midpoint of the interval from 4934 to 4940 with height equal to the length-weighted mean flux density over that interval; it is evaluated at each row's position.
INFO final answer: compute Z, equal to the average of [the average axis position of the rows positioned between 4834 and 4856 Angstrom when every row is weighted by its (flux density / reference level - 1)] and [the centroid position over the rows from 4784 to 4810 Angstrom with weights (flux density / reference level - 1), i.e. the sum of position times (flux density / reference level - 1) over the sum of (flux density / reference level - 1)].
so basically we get 4821.7 Angstrom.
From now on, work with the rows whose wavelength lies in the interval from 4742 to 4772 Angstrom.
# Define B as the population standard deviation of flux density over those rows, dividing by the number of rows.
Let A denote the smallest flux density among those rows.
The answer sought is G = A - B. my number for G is 30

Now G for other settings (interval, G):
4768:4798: 31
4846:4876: 21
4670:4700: 28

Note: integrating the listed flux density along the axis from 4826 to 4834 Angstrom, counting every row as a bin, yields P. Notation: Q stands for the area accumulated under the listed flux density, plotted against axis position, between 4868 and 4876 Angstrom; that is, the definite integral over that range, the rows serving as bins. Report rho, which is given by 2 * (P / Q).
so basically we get 2.06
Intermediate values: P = 270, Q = 261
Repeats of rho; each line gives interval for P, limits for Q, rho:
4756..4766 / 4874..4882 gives 2.33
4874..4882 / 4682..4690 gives 2.40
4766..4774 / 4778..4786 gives 1.89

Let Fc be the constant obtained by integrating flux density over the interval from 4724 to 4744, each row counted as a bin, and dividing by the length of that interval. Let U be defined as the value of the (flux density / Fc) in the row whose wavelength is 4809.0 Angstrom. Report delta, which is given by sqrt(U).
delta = 1.03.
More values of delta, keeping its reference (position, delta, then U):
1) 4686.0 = 0.98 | 0.96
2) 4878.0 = 1.07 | 1.15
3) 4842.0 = 1.01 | 1.03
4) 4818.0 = 1.07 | 1.14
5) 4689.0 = 0.96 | 0.92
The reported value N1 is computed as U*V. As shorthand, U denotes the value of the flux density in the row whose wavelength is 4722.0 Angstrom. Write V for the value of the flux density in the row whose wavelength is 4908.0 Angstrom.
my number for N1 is 1081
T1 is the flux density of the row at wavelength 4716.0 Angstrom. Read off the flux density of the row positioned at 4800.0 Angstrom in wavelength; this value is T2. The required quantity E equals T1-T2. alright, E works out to -3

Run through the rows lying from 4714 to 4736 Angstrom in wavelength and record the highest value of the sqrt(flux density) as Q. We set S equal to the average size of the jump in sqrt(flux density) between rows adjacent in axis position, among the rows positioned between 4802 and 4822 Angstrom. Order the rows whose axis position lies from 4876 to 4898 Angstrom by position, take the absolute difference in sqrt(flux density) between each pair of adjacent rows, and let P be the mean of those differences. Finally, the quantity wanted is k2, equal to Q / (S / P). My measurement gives 6.9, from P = 0.096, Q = 5.74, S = 0.08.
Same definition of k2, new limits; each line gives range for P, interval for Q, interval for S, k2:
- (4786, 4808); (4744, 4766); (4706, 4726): 4.6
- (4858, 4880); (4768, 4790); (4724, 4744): 14.3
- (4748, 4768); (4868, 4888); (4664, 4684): 2.2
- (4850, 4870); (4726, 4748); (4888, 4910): 7.0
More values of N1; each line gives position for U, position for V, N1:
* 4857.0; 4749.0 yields 782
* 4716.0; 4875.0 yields 1122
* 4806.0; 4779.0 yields 1185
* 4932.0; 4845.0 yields 1313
